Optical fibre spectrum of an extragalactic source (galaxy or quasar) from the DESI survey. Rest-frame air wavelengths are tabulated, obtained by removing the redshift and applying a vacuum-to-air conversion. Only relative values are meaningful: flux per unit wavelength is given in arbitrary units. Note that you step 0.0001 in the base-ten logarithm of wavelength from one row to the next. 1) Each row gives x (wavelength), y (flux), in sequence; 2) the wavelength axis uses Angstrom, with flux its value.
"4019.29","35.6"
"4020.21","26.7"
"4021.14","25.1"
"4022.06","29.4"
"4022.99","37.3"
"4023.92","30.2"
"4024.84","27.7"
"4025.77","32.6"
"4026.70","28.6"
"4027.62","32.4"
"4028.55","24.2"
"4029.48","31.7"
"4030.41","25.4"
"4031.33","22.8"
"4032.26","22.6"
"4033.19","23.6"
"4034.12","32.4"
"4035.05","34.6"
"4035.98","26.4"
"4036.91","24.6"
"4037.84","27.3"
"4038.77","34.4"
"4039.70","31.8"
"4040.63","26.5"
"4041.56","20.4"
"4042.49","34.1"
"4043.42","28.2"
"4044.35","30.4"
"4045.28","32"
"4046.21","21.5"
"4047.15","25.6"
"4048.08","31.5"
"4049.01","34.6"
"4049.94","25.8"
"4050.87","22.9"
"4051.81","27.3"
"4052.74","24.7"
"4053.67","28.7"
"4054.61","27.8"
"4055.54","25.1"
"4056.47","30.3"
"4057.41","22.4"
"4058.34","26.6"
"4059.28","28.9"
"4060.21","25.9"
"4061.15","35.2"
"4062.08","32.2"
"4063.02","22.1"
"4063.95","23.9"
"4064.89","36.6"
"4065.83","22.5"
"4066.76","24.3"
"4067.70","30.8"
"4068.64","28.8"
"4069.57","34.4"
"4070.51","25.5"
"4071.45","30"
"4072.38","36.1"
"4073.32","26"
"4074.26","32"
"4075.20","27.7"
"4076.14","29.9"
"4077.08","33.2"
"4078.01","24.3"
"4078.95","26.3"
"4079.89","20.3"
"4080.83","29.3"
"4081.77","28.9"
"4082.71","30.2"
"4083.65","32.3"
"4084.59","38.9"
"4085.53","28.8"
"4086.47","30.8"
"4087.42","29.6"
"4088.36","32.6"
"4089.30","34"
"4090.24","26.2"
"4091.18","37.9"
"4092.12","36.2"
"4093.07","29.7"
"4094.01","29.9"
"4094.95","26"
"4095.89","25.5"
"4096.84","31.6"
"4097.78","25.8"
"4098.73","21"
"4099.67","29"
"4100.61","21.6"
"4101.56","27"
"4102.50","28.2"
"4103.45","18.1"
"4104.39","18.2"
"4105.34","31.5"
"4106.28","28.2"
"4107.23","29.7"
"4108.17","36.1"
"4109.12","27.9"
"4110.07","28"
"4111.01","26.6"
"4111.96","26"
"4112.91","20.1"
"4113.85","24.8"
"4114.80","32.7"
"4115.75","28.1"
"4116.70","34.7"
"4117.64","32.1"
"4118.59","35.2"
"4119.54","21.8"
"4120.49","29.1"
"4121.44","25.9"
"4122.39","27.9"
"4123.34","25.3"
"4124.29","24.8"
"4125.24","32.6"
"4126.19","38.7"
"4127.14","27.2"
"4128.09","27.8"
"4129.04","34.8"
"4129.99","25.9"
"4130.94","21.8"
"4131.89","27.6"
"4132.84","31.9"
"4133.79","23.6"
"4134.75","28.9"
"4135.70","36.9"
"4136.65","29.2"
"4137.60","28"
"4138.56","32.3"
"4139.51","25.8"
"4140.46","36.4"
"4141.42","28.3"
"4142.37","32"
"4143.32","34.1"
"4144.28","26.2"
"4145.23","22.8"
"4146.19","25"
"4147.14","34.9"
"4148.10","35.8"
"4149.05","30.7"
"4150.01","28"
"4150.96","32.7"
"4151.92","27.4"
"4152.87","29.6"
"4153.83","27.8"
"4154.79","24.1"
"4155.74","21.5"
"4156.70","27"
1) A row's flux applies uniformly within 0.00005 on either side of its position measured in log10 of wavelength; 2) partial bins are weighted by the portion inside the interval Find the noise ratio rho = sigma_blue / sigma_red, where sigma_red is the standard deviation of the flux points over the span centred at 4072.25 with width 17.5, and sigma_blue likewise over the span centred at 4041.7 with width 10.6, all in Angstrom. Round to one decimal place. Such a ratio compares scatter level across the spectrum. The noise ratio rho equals 1.0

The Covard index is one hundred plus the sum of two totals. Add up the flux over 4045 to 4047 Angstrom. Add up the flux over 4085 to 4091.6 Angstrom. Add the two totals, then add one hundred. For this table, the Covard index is 373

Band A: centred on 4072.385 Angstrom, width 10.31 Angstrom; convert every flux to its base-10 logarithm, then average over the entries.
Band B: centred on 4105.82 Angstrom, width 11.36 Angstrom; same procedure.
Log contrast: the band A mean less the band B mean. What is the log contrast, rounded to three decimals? 0.061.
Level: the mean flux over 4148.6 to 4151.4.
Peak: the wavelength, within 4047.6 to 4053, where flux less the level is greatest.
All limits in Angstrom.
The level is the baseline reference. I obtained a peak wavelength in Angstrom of 4049.01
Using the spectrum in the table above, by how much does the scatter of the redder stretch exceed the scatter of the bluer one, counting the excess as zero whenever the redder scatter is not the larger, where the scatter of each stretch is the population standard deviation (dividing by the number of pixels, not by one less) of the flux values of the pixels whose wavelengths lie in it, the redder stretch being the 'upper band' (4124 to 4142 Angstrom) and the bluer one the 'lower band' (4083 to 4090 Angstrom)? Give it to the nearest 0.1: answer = 1.4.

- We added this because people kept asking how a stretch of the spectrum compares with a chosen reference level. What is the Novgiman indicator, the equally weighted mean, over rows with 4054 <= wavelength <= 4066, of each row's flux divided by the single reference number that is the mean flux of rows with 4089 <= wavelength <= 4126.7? 0.98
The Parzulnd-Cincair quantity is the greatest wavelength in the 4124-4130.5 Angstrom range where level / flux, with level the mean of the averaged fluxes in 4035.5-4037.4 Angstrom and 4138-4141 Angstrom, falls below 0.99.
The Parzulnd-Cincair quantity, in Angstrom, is 4129.04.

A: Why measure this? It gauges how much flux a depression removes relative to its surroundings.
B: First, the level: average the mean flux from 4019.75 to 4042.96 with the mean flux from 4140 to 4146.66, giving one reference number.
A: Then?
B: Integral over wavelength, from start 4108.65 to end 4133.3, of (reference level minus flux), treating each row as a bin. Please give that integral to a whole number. 11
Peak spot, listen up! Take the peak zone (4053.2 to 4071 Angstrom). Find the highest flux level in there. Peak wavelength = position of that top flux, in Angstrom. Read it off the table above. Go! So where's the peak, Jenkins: 4064.89 Angstrom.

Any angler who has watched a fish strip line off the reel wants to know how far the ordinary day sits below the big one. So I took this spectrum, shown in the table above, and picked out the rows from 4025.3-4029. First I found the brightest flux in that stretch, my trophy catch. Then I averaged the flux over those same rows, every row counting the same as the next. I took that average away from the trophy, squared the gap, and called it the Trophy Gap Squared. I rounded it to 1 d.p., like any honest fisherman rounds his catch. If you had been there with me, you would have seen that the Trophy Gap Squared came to 9.9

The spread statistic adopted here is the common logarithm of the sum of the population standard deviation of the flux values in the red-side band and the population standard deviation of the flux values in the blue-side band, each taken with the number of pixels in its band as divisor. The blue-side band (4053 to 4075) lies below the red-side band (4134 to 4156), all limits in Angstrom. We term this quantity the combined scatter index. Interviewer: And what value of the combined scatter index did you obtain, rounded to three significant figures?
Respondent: 0.933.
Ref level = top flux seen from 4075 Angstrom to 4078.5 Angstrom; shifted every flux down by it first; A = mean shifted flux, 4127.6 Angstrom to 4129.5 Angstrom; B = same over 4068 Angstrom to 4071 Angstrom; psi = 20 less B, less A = 26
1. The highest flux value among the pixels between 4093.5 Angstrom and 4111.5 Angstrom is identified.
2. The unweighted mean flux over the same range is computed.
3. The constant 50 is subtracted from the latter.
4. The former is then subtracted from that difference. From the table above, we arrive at -59.3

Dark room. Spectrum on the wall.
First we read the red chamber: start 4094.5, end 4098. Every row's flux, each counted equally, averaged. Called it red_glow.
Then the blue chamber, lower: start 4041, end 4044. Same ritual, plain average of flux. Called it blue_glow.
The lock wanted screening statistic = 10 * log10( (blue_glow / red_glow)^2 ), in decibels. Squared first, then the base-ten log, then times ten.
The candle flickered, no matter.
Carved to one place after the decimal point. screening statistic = 0.1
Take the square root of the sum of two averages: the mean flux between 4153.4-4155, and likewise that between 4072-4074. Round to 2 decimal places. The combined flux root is 7.55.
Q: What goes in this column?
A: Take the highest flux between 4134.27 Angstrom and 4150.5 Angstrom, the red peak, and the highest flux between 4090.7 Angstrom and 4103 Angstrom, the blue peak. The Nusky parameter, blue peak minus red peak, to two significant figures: 1.0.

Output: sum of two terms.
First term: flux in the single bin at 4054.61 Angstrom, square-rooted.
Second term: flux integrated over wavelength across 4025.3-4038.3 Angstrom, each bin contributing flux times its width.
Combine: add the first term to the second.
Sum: 367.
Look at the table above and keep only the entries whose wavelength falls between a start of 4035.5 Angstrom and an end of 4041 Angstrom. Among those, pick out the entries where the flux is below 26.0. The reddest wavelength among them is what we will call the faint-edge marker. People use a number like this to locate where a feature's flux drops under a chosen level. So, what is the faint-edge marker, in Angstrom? 4036.91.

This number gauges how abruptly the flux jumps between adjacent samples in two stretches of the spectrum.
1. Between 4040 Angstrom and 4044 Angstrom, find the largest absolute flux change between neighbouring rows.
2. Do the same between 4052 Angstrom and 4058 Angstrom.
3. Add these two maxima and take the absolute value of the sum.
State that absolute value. 22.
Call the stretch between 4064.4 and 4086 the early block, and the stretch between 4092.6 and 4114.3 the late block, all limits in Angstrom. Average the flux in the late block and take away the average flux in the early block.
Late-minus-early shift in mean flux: -2.9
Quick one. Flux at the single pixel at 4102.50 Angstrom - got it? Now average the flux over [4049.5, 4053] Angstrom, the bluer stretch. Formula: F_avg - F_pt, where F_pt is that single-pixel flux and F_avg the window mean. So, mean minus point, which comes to -3.0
